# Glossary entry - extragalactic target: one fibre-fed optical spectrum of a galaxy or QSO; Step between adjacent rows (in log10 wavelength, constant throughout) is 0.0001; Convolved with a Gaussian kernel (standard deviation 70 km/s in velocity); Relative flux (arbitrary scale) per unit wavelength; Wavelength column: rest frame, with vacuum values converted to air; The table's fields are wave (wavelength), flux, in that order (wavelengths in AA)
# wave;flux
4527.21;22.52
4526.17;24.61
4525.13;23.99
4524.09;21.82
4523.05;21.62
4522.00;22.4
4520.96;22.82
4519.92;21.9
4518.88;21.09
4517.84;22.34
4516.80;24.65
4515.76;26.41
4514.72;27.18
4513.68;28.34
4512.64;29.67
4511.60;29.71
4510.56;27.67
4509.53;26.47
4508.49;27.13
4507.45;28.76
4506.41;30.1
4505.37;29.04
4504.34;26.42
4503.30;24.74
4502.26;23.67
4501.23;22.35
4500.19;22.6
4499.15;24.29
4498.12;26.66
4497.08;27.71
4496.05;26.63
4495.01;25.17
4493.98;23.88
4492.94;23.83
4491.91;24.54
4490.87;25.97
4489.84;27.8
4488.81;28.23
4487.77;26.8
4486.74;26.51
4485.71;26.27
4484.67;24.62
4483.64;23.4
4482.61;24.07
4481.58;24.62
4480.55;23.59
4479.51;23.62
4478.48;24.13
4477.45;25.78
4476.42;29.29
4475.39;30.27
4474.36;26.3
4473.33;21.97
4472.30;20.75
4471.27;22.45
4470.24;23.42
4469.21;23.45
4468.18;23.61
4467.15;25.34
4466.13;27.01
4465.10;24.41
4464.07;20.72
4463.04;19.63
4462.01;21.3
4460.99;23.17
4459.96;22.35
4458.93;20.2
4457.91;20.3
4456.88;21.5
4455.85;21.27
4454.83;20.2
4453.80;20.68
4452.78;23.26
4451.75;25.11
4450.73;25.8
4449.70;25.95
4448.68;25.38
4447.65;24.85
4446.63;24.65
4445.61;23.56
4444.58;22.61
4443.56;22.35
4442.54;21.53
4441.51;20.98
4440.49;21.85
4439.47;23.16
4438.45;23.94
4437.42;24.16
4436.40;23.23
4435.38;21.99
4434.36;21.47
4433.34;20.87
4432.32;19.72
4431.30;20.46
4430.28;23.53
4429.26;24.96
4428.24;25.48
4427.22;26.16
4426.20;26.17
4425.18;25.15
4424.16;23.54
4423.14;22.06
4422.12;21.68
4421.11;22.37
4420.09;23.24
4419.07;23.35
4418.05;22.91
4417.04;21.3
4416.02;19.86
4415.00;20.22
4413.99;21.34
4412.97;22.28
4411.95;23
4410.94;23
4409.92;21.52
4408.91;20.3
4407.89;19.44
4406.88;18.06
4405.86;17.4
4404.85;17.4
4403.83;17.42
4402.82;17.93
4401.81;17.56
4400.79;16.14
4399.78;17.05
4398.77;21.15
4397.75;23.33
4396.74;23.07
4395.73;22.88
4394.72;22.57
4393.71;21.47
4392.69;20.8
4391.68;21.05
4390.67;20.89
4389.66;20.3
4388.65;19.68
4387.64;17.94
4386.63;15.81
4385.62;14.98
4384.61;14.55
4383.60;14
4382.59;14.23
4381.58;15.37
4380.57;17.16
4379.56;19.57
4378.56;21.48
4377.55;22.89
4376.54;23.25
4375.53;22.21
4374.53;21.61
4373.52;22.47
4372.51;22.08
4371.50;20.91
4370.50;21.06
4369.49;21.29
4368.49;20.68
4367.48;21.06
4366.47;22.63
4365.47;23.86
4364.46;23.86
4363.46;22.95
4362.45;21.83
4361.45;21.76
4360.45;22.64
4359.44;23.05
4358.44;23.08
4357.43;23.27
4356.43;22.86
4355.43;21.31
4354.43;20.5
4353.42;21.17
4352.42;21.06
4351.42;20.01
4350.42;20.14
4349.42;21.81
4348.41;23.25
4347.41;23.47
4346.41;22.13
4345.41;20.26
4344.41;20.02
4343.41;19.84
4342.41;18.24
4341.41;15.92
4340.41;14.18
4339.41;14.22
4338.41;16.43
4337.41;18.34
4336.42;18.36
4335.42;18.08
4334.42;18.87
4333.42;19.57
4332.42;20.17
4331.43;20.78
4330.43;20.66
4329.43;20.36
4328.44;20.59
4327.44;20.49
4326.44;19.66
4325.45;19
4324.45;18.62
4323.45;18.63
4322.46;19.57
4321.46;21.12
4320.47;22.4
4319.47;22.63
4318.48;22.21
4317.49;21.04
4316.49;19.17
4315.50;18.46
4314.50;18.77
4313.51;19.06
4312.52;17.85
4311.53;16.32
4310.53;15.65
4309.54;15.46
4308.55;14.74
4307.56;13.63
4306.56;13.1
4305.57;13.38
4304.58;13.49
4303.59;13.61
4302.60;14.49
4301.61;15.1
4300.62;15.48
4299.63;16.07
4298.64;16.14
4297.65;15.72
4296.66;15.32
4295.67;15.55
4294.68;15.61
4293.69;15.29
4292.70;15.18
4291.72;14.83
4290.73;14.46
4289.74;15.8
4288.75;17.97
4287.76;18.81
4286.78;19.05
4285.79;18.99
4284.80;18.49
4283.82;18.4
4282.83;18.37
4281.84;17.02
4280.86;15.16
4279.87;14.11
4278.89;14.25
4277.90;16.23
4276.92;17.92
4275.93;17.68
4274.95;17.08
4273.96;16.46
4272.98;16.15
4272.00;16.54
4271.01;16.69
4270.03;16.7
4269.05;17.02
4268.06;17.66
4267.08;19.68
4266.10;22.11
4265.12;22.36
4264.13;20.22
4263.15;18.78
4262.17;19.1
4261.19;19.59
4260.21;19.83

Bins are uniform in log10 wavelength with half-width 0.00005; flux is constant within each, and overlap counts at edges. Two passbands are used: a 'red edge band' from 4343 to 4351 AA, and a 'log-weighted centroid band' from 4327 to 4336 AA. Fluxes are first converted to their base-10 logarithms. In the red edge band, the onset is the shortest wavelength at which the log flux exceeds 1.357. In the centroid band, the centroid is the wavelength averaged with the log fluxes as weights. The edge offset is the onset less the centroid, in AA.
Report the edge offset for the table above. 16.0 AA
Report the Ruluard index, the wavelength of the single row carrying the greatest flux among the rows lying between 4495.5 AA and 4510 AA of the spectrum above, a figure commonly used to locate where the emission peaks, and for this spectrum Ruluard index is 4506.41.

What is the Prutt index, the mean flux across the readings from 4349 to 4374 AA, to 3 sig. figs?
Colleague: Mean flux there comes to 21.9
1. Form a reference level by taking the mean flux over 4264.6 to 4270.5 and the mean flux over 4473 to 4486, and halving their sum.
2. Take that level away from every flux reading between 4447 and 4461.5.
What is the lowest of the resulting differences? -2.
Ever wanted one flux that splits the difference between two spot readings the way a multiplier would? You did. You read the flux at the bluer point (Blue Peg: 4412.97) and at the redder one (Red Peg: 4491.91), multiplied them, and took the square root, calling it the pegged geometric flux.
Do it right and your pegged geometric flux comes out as 23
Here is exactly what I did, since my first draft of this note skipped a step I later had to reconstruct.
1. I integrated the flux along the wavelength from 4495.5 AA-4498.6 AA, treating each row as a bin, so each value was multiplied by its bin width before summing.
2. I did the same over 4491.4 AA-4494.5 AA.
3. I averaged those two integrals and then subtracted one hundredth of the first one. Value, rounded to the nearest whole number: 78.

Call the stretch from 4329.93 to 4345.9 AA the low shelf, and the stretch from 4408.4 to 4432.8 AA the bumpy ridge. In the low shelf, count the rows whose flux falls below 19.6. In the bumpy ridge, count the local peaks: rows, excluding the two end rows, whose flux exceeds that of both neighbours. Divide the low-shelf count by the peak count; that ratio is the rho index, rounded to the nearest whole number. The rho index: 5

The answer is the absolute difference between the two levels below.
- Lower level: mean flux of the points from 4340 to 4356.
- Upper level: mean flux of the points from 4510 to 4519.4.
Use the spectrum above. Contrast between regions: 6.1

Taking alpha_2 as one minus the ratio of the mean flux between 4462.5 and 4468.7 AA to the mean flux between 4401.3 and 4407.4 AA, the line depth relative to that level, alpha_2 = -0.33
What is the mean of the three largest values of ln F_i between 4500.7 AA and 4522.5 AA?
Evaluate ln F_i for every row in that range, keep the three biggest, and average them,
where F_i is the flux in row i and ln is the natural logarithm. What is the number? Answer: 3.40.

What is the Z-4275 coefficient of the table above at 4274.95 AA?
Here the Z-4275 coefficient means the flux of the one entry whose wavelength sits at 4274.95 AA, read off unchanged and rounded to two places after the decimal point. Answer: 17.08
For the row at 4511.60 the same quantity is 29.71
